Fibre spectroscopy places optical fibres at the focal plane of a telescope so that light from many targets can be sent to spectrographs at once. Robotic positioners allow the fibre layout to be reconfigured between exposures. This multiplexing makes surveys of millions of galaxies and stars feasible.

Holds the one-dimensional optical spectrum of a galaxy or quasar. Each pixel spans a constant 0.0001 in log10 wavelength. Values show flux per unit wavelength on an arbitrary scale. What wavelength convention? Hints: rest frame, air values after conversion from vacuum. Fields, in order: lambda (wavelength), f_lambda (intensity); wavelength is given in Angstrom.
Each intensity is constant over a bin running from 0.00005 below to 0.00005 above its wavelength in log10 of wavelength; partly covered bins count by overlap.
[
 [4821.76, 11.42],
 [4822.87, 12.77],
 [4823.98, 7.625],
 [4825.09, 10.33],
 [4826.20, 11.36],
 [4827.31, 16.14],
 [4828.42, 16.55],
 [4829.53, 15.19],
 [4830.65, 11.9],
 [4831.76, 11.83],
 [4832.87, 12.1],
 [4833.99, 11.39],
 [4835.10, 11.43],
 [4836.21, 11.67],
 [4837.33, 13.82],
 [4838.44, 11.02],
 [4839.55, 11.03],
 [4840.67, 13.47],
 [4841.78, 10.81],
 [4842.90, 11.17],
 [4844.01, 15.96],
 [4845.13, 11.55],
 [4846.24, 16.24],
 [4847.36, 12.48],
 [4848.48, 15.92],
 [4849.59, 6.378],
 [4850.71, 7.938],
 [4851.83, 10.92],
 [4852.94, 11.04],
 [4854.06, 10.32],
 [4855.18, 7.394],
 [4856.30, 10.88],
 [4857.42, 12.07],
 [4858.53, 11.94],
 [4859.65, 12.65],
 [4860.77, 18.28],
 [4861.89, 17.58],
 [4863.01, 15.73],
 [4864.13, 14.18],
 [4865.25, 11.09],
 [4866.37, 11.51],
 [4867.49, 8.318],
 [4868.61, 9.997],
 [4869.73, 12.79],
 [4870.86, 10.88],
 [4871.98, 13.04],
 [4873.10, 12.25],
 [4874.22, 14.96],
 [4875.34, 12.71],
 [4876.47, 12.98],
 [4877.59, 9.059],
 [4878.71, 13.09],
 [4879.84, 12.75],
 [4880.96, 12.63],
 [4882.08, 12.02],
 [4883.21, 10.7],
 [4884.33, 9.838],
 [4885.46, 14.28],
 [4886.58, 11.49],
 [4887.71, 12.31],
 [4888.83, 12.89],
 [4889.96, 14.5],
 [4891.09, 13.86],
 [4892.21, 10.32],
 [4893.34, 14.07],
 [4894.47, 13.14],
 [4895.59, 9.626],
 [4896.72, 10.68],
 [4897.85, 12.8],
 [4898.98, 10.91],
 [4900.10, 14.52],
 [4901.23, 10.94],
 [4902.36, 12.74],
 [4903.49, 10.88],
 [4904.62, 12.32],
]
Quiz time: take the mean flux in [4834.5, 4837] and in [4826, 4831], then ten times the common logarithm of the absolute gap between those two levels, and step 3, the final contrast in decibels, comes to 4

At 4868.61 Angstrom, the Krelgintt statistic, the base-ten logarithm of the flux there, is 1.00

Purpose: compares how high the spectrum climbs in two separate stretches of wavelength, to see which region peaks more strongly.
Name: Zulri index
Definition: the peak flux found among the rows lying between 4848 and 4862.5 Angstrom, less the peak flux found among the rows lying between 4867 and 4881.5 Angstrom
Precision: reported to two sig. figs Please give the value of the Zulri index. 3.3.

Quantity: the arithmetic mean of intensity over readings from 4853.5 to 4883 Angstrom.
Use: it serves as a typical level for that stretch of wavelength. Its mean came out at 12.3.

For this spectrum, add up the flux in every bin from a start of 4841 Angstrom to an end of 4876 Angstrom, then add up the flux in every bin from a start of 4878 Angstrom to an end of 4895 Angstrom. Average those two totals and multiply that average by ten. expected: 2834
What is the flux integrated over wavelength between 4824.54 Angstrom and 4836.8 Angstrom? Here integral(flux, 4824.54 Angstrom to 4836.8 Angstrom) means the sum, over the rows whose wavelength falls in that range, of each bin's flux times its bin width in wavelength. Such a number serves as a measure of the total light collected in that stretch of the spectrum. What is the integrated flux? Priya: 156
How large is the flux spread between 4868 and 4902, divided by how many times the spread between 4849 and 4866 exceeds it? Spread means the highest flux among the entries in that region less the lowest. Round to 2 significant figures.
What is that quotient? 2.9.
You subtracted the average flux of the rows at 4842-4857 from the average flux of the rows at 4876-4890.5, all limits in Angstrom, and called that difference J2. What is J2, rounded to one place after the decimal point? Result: 0.8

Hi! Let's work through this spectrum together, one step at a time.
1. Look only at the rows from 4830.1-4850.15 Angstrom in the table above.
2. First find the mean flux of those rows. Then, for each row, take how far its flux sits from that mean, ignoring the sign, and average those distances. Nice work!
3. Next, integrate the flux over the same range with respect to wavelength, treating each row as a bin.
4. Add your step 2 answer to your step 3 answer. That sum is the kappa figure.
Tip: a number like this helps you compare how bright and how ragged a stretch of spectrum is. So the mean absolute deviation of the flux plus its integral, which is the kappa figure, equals 247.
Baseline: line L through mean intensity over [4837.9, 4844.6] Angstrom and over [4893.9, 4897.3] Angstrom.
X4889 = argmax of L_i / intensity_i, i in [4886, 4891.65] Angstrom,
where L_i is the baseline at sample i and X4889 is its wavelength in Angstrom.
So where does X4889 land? 4886.58 Angstrom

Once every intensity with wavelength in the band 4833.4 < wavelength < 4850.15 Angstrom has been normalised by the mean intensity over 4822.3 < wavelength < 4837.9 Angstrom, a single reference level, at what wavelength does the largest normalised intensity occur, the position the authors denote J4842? 4846.24 Angstrom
